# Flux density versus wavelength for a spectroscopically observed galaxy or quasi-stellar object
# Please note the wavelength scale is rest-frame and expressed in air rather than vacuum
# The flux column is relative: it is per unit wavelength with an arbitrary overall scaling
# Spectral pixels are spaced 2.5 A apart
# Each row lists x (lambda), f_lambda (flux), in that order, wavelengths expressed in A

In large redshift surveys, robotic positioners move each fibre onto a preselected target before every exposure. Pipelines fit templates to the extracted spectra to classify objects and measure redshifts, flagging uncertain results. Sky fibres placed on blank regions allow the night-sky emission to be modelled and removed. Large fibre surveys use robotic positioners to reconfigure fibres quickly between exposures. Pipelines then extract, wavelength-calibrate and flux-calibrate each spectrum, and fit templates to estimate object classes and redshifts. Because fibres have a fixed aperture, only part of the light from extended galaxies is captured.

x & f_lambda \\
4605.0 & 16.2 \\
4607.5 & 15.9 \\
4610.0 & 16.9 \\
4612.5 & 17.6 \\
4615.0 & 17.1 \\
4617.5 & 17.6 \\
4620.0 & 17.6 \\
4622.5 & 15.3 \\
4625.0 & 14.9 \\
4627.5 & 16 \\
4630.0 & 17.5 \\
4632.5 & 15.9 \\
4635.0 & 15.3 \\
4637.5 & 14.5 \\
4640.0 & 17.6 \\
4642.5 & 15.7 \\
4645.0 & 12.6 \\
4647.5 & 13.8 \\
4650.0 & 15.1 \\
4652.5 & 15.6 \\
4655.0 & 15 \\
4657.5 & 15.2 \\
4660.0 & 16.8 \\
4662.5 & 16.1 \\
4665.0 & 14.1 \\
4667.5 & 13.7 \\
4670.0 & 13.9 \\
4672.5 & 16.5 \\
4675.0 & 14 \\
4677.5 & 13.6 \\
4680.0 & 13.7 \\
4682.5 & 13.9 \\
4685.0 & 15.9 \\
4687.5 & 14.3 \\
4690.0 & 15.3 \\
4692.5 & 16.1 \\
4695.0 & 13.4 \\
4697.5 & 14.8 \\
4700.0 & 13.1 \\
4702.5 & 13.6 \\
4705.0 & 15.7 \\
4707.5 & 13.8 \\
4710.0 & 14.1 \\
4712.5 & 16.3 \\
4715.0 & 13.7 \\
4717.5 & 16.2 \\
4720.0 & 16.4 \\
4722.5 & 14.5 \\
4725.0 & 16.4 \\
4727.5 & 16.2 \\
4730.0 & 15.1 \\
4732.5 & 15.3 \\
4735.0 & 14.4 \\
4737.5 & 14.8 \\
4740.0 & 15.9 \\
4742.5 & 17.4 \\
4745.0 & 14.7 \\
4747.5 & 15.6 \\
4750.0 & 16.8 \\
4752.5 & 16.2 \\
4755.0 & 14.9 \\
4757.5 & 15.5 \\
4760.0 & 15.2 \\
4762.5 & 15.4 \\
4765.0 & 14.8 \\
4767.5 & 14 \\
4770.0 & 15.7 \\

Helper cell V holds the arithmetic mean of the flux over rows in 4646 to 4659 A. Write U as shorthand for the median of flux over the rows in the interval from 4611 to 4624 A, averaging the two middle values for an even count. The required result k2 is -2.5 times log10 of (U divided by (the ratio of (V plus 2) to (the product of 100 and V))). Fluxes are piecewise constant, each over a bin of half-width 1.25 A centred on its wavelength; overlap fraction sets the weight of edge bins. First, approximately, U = 17.6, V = 14.9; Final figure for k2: -7.98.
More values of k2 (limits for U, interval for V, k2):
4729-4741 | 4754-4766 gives -7.81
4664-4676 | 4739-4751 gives -7.74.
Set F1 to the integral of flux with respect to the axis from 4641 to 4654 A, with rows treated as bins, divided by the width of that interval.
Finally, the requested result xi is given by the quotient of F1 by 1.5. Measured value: 9.75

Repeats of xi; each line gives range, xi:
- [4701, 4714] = 9.77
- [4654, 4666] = 10.32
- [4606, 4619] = 11.34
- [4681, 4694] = 10.03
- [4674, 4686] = 9.46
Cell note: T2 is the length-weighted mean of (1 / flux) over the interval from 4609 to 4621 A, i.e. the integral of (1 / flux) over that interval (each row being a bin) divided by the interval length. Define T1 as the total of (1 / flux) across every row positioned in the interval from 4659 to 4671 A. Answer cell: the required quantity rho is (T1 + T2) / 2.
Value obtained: 0.198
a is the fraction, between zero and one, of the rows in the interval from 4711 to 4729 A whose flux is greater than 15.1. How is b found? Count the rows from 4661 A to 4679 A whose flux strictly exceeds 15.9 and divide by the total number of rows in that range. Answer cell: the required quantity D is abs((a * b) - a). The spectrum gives 0.51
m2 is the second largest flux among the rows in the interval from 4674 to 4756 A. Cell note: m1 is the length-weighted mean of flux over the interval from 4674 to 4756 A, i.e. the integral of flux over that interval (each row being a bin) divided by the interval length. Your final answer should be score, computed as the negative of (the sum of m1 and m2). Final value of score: -31.8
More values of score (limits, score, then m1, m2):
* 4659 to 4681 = -31.2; 14.7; 16.5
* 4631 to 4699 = -31.7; 14.9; 16.8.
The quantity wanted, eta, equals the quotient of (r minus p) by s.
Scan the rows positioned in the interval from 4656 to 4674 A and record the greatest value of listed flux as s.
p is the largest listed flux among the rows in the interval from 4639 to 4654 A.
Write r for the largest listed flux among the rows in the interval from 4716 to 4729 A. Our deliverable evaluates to -0.07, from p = 17.6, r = 16.4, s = 16.8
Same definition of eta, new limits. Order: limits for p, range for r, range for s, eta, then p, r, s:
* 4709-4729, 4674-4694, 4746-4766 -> -0.02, 16.4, 16.1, 16.8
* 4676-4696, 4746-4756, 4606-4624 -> 0.04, 16.1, 16.8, 17.6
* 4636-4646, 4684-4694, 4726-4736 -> -0.09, 17.6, 16.1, 16.2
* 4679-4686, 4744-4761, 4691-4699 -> 0.06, 15.9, 16.8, 16.1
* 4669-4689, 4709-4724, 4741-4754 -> -0.01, 16.5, 16.4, 17.4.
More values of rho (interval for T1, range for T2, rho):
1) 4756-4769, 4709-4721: 0.200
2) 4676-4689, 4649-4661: 0.208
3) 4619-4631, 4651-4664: 0.186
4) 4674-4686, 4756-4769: 0.210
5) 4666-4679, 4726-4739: 0.208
